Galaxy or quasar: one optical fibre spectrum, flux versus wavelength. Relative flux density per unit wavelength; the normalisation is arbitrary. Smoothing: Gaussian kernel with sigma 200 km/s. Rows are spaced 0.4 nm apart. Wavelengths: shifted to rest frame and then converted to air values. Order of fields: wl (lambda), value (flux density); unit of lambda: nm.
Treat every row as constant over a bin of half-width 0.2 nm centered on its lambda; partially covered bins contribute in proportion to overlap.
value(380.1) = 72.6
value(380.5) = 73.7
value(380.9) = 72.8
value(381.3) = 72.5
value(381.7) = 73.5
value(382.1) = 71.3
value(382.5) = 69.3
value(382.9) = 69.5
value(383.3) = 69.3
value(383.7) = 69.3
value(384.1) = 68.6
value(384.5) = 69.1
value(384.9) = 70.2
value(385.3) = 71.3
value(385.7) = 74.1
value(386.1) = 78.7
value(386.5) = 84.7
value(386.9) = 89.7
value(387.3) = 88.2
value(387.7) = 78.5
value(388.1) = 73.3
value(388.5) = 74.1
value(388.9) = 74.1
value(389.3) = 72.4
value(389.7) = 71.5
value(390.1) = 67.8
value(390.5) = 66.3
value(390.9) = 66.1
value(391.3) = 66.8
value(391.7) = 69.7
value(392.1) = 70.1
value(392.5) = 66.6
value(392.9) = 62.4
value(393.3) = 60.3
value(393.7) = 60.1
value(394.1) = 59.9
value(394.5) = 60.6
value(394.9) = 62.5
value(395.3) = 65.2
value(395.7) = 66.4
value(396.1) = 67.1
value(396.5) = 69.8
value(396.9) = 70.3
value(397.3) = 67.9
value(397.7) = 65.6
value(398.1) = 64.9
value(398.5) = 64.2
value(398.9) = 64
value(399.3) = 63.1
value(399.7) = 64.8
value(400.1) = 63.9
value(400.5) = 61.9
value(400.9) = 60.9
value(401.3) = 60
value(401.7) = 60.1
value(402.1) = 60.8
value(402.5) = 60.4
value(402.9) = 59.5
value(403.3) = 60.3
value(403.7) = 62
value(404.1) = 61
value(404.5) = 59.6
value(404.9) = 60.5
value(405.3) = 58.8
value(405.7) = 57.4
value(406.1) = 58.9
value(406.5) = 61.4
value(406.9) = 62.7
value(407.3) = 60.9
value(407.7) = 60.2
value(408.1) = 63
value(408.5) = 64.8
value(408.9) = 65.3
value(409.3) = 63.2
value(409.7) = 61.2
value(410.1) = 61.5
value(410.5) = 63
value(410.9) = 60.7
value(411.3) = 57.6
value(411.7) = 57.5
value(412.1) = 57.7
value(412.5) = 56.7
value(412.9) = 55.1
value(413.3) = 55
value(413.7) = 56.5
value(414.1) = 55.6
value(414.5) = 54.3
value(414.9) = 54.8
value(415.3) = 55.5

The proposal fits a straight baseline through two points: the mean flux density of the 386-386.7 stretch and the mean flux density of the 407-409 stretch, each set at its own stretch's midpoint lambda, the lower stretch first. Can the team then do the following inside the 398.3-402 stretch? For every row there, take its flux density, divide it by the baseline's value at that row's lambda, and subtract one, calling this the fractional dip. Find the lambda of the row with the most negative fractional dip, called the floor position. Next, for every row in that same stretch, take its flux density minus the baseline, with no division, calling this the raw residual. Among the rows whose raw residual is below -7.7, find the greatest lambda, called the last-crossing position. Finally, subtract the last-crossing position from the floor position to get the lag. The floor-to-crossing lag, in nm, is -0.40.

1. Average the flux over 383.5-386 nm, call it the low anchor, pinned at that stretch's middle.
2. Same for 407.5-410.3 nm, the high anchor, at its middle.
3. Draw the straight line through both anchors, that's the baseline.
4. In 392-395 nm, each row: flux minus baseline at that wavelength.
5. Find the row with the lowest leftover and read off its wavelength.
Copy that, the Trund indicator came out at 394.1 nm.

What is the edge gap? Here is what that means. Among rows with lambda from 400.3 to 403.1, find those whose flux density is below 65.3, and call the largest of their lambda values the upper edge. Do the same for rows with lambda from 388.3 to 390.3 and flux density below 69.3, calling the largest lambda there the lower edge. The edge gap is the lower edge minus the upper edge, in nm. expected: -12.80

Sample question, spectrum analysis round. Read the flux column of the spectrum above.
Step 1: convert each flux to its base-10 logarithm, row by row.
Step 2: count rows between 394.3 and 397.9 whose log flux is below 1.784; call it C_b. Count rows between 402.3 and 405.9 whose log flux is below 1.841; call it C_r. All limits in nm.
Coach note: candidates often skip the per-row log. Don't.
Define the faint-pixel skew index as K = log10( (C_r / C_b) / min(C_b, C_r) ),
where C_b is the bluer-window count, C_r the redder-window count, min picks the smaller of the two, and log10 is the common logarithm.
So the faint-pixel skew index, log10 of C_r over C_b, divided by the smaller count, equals 1.0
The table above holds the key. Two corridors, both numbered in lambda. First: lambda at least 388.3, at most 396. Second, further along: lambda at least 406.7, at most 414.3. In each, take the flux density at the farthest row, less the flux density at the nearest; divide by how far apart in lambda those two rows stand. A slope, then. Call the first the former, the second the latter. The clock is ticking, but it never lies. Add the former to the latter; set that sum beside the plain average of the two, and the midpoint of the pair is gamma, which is -1.54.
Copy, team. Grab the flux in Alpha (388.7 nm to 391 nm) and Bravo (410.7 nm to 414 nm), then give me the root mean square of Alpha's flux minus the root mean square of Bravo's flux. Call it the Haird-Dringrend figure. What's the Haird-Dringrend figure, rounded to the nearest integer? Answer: 13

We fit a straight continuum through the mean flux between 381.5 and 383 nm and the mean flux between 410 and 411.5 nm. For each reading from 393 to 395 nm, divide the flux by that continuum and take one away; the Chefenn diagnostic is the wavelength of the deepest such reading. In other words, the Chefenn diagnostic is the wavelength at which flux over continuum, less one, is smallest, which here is 394.1 nm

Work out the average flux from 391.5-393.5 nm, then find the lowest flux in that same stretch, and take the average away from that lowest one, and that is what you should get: -5.5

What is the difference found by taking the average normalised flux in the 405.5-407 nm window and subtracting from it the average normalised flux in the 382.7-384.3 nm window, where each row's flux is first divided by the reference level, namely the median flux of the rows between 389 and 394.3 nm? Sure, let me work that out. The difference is -0.14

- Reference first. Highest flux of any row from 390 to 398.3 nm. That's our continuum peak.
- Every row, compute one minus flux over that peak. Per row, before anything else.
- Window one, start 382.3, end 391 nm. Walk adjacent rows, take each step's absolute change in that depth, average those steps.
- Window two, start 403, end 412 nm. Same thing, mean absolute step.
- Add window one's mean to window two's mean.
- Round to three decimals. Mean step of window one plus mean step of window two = 0.054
